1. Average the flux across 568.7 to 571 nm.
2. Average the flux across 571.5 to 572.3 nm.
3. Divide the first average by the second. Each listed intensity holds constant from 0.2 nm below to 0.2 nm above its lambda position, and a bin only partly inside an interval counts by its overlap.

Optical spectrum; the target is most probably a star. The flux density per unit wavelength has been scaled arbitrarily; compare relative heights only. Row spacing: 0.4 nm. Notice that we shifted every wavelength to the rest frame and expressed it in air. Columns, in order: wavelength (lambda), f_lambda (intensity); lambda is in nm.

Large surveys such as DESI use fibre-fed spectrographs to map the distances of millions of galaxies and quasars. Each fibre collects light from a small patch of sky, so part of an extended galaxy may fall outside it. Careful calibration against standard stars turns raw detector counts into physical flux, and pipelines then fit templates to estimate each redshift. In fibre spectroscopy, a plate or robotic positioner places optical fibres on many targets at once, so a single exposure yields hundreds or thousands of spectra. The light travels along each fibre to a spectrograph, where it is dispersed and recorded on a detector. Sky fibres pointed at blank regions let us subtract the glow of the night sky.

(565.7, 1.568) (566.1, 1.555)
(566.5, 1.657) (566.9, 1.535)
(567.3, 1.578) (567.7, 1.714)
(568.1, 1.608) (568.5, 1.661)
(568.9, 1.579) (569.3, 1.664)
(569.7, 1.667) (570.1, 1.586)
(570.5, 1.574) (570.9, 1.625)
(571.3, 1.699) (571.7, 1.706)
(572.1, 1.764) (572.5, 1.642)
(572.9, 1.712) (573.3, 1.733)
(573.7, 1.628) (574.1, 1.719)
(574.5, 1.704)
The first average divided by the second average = 0.931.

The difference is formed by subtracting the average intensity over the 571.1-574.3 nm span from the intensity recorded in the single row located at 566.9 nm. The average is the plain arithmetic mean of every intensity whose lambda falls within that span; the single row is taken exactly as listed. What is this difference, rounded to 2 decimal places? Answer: -0.17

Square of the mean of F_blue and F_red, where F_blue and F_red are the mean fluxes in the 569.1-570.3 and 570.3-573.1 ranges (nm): 2.74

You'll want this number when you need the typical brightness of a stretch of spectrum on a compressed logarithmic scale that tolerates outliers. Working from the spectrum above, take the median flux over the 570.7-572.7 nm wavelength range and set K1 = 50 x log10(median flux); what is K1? 11.5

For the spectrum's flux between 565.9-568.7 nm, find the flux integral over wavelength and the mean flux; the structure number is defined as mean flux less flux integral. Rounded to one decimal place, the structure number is -2.9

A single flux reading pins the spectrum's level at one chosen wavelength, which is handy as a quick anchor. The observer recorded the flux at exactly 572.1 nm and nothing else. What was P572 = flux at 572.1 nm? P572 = 1.764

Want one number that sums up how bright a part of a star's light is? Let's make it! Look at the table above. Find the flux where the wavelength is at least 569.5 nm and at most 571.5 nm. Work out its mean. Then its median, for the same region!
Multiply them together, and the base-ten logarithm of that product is 0.423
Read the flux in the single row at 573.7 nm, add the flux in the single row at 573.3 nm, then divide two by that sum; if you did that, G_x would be 0.595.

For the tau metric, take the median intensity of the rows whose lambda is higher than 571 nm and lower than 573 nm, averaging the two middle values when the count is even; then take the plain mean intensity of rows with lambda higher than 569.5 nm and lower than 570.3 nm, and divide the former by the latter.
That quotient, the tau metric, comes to 1.05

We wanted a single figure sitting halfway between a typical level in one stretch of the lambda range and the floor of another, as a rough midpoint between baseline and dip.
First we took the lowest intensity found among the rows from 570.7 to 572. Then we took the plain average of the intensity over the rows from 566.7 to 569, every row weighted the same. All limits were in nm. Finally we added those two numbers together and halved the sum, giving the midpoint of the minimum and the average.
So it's 1.619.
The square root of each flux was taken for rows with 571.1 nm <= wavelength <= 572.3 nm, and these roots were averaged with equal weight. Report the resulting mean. 1.313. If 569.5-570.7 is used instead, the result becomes 1.268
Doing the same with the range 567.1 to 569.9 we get 1.280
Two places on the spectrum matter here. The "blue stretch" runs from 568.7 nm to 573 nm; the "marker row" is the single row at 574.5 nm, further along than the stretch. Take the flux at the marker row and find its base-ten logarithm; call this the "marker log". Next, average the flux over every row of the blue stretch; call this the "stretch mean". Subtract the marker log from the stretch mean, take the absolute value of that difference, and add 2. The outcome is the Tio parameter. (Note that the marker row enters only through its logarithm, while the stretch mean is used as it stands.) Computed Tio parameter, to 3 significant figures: 3.42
